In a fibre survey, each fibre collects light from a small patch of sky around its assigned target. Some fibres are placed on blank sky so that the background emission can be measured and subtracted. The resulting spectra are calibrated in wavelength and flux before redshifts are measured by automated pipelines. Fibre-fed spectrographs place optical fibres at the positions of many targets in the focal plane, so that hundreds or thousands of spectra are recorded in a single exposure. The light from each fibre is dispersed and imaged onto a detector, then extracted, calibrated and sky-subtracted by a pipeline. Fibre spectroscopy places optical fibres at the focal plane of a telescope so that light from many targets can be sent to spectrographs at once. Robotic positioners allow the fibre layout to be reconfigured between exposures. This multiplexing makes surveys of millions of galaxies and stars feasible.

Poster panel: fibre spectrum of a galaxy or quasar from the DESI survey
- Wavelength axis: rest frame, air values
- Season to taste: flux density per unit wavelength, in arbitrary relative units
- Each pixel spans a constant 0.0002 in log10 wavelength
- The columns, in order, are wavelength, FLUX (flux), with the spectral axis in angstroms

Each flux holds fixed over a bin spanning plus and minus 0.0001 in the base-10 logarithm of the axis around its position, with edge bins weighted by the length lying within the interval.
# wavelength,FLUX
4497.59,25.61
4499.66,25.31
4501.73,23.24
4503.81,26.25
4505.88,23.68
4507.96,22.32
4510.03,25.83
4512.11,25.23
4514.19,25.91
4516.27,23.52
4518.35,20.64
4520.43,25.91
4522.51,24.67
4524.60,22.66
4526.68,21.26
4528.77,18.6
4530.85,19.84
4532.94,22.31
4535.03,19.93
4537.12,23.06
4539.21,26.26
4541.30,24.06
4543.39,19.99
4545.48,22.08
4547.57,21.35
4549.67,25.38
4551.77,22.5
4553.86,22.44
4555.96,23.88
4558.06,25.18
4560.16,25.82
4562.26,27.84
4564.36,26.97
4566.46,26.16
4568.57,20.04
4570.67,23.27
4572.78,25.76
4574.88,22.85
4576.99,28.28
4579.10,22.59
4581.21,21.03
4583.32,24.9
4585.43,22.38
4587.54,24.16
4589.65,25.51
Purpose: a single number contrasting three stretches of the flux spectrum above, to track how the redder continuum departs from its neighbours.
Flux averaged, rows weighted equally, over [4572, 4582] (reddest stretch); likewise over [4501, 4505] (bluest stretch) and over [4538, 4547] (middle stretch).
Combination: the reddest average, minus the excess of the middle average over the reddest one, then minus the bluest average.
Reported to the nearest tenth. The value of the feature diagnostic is 0.4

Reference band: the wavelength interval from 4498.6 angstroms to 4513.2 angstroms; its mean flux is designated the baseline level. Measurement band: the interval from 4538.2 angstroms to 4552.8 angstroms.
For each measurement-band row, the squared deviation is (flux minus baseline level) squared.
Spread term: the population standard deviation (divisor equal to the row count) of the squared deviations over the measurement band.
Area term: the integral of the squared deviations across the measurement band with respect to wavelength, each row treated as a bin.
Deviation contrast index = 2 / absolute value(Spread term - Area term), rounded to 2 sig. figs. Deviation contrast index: 0.023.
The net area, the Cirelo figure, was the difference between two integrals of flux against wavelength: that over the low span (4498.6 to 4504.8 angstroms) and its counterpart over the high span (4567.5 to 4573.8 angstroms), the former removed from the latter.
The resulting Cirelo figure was -10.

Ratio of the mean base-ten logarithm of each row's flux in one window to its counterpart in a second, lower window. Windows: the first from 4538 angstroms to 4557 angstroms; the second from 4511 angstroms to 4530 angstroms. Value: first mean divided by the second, 1.00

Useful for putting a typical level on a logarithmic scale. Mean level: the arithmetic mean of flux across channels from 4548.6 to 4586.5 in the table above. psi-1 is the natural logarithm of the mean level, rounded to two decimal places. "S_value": 3.19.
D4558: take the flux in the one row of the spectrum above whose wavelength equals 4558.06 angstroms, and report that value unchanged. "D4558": 25.18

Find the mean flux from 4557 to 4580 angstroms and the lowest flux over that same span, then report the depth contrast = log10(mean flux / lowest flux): 0.10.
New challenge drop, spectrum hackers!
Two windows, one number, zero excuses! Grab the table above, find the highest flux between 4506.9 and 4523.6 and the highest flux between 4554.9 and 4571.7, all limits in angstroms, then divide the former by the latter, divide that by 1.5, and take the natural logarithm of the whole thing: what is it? -0.477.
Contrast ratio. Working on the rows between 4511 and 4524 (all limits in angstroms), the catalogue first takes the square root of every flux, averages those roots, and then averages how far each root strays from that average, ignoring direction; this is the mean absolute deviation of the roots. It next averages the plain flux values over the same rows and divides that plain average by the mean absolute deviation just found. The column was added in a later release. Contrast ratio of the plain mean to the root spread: 158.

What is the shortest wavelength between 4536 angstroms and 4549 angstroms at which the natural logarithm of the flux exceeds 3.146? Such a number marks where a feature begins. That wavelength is 4539.21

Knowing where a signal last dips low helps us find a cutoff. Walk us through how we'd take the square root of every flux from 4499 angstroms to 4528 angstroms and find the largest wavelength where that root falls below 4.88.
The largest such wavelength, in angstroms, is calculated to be 4526.68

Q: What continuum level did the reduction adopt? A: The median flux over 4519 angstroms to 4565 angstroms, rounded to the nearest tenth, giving 22.9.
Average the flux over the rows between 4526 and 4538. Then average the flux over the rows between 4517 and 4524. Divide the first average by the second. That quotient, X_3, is 0.88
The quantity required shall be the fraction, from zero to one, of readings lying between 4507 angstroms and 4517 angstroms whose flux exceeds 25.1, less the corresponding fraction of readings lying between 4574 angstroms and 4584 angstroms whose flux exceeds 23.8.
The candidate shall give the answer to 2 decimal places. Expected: 0.20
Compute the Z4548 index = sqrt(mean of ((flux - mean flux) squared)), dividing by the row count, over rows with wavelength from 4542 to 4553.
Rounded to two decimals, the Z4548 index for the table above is 1.78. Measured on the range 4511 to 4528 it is 1.92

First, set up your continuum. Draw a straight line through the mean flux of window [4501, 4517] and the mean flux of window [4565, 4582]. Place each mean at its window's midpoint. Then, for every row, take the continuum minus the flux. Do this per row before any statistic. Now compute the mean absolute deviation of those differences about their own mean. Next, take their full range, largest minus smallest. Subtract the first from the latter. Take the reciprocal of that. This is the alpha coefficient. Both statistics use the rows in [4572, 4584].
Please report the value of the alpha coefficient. 0.195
